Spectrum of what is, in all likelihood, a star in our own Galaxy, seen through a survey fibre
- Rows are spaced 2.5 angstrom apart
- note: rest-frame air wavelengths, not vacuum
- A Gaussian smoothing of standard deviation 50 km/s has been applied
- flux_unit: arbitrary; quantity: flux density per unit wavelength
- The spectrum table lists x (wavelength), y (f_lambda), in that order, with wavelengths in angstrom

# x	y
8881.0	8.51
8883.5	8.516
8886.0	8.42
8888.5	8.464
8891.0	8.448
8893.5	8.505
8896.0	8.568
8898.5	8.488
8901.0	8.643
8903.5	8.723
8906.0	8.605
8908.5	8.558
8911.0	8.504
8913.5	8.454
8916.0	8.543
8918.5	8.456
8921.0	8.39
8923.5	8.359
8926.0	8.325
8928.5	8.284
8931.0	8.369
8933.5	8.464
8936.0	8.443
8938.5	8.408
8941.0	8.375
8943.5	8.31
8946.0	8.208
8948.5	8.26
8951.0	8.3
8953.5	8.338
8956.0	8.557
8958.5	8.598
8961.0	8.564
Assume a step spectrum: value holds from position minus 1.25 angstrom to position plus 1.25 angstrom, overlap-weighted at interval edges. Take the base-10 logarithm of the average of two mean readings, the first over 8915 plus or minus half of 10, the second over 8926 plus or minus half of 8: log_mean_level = 0.925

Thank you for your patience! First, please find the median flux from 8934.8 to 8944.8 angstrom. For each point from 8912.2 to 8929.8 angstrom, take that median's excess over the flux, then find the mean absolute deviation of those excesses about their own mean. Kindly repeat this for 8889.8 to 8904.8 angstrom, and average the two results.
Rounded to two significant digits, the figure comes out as 0.077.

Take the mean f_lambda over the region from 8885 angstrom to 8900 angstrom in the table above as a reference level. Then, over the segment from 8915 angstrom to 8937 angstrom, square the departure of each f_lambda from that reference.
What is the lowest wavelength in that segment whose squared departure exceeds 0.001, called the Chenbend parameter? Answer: 8916.0 angstrom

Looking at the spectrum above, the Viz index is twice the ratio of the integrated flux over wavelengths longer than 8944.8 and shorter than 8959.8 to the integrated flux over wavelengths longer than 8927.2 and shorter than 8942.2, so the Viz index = 2.0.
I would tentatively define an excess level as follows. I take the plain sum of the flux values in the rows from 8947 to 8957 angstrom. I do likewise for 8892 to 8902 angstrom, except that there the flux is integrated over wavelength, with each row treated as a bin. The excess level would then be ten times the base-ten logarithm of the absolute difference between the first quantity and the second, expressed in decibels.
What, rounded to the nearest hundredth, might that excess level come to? 17.16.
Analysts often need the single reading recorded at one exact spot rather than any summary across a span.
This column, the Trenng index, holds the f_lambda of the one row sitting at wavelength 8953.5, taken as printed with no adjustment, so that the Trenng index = 8.338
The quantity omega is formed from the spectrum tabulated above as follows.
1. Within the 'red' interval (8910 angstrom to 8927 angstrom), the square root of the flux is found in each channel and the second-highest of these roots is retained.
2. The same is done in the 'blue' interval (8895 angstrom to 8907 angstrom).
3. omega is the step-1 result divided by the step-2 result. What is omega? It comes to 0.992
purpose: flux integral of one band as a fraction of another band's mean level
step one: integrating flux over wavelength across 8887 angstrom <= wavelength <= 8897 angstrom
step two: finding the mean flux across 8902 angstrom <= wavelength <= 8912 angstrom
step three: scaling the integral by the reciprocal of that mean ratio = 9.9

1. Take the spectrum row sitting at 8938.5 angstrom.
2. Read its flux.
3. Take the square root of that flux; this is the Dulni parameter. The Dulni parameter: 2.90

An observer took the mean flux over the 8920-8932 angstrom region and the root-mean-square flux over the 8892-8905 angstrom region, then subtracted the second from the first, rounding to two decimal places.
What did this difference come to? -0.24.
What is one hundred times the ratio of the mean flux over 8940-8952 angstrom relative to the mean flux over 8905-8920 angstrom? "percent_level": 97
